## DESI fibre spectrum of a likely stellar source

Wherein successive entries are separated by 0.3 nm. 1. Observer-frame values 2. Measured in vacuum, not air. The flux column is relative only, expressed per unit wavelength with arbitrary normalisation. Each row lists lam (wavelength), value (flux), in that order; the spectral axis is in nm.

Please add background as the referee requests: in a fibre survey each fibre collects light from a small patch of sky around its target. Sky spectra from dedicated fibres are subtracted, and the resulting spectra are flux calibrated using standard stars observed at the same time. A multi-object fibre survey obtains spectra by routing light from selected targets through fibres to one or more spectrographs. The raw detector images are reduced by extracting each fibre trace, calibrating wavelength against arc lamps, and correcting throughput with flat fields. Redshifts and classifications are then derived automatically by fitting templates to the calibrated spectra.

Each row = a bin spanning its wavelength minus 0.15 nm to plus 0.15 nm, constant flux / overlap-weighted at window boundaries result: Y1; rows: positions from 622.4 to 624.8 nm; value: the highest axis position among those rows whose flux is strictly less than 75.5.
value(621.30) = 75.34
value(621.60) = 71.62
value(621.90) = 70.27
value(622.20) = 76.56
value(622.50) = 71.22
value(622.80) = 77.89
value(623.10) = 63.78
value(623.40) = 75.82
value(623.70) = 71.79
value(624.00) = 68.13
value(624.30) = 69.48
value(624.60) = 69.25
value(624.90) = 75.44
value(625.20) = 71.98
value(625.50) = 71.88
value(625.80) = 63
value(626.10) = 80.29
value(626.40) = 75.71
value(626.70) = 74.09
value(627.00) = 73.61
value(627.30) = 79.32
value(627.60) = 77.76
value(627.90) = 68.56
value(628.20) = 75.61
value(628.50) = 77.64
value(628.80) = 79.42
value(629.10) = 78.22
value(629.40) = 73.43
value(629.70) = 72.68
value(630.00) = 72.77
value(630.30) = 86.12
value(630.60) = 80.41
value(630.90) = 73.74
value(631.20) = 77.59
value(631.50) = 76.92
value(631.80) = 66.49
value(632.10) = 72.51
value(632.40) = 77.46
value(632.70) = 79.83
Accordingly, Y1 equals 624.60 nm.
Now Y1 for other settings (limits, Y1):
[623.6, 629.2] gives 627.90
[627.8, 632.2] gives 632.10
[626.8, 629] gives 627.90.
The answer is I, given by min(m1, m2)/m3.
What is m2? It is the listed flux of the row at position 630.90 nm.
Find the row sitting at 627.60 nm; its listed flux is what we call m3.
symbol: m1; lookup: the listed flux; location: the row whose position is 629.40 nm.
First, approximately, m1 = 73.43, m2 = 73.74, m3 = 77.76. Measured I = 0.94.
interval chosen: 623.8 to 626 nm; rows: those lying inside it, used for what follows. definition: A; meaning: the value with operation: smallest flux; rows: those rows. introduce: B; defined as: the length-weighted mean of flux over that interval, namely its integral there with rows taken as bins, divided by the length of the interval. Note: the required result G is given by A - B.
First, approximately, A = 63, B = 70.2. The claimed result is -7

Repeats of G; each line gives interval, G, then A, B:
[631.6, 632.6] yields -6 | 66.49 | 72.8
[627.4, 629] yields -7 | 68.56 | 76.0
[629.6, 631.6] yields -5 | 72.68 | 77.3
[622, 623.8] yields -9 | 63.78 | 72.8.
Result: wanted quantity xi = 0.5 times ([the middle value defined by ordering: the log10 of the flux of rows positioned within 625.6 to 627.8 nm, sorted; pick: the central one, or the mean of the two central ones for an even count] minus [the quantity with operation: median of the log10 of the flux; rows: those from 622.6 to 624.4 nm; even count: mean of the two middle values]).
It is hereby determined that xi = 0.015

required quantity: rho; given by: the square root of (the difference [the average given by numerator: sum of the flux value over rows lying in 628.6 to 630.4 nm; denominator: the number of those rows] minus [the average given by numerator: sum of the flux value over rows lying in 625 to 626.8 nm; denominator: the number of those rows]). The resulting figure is 2.07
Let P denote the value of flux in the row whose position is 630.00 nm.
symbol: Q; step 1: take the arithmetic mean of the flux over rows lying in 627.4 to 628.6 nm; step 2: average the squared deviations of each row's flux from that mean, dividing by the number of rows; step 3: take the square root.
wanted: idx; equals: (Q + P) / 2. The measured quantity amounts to 38.3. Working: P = 72.77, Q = 3.8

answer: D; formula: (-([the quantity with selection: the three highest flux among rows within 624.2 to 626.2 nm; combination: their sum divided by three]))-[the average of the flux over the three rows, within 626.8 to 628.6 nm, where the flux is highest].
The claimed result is -154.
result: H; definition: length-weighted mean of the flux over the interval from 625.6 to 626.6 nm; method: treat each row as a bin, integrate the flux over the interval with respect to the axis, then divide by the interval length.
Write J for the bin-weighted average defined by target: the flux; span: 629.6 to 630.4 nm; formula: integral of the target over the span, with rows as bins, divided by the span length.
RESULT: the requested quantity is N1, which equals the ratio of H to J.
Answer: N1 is 0.95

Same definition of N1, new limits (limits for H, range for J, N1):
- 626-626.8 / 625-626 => 1.10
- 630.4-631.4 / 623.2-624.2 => 1.09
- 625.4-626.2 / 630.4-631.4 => 0.92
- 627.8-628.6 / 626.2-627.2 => 0.99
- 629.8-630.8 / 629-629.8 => 1.06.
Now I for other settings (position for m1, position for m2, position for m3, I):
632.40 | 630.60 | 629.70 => 1.07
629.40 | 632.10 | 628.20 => 0.96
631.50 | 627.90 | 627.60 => 0.88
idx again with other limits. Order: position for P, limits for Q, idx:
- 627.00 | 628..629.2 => 37.5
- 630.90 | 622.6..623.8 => 39.6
